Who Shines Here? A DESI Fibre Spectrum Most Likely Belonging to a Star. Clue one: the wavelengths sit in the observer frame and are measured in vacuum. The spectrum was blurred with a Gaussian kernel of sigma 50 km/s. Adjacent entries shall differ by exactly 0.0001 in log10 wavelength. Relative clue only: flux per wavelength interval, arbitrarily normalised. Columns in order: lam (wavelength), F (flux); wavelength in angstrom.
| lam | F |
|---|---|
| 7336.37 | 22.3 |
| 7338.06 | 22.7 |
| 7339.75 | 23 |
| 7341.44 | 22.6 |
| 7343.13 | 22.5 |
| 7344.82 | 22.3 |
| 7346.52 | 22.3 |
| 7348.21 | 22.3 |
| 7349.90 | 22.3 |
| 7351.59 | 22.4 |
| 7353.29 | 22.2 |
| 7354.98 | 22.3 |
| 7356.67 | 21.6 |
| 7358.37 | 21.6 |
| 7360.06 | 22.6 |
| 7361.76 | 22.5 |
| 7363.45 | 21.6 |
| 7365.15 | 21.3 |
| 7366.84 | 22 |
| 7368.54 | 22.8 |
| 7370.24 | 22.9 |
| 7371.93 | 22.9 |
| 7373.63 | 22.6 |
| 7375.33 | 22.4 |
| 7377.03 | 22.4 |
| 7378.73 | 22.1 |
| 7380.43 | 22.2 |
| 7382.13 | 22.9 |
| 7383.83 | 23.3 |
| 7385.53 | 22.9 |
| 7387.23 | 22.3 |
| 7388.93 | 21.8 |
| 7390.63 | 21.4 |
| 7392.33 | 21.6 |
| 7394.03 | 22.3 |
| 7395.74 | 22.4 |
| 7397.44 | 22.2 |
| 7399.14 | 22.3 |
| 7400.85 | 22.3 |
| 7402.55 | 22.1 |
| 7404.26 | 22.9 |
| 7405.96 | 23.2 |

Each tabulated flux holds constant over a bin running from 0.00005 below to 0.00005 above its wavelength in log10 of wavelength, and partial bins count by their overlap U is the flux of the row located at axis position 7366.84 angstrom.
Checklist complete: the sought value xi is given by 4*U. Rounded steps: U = 22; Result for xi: 88.0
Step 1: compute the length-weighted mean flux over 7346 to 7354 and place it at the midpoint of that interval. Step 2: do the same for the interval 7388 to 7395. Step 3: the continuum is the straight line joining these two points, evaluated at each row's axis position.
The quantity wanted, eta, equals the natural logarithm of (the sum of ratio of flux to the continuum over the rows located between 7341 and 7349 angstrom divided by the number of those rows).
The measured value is 0.002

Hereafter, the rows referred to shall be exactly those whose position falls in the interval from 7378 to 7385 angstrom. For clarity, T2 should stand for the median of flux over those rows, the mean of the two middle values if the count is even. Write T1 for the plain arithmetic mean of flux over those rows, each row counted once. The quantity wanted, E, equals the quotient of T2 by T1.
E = 1.00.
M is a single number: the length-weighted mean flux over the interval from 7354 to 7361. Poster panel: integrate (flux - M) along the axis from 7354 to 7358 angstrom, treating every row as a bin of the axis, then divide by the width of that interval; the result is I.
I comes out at -0.1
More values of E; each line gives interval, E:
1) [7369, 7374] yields 1.00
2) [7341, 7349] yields 1.00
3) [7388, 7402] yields 1.01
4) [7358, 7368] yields 0.99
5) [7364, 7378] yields 1.00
